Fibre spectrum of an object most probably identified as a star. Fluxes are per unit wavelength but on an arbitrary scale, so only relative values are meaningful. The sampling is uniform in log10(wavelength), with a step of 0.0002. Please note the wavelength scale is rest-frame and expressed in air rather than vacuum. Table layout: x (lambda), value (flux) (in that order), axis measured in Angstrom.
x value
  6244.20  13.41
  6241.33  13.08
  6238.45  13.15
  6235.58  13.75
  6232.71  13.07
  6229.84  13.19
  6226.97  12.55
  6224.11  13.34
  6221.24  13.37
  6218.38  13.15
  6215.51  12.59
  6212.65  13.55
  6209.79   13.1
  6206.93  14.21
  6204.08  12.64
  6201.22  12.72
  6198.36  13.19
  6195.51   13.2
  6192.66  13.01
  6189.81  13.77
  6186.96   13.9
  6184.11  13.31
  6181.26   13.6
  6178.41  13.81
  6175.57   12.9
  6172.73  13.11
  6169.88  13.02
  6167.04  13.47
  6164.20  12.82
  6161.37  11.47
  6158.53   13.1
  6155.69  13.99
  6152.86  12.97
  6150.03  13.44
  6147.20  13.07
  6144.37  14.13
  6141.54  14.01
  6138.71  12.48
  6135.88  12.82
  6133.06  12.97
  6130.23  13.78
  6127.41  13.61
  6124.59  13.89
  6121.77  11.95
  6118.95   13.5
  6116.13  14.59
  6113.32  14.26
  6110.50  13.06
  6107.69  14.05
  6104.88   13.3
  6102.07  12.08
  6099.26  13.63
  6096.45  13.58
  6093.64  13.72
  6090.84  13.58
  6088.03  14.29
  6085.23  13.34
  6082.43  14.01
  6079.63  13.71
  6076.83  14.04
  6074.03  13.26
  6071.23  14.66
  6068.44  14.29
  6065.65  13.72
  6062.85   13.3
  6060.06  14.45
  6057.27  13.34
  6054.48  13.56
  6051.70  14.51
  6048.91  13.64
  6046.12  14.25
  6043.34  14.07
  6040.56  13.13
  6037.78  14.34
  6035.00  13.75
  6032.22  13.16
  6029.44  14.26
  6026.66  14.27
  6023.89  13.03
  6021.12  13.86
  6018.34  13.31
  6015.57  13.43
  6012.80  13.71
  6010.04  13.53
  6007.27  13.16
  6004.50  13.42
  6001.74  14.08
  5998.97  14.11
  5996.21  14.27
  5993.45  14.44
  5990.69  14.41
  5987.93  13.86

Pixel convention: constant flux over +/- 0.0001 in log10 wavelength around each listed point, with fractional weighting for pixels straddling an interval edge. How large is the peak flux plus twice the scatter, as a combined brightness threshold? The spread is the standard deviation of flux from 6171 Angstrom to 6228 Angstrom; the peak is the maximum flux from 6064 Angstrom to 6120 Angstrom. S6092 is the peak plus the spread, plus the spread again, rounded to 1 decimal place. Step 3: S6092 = 15.6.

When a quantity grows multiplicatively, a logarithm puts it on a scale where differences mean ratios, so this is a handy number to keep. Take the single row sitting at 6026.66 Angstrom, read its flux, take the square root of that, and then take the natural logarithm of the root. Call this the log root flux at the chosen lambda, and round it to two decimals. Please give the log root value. 1.33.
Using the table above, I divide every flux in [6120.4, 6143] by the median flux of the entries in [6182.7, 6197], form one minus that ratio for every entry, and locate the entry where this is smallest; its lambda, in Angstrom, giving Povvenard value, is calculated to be 6141.54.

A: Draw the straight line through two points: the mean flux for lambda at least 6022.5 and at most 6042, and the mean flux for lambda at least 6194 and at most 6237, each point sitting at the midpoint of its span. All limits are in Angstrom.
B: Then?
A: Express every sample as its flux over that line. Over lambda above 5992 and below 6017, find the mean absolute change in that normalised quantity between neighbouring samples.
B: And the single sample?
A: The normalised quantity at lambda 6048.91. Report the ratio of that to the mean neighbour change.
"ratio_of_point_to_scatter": 53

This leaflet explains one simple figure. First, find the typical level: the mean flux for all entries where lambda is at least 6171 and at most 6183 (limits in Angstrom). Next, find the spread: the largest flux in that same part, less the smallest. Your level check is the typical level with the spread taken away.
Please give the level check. 12.4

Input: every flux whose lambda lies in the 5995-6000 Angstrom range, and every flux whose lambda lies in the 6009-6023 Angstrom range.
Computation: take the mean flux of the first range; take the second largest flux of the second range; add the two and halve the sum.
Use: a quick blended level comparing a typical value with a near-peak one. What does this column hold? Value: 13.95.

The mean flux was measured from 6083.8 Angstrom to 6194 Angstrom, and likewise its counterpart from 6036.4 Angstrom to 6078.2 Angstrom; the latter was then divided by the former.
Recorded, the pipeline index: 1.040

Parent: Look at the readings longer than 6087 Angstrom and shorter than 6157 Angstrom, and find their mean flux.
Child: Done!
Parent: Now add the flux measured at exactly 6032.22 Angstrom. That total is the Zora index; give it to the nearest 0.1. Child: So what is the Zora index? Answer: 26.6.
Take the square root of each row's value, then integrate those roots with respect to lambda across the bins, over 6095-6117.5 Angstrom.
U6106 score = 83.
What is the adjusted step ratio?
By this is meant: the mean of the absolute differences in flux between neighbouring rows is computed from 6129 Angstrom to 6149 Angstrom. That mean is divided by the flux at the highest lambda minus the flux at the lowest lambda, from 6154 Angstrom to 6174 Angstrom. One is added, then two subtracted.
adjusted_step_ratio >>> -1.8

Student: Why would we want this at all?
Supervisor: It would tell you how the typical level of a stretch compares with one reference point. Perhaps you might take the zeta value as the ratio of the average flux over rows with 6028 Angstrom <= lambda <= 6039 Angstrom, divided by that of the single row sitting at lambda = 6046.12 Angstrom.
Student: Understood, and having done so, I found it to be 0.97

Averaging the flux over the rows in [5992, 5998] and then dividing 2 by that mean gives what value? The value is 0.139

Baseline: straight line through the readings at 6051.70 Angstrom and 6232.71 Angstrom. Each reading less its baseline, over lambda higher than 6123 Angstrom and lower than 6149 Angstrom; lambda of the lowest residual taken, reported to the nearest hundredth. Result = 6138.71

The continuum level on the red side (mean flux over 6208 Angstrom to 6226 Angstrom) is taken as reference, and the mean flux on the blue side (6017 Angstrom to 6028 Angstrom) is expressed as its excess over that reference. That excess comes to 0.4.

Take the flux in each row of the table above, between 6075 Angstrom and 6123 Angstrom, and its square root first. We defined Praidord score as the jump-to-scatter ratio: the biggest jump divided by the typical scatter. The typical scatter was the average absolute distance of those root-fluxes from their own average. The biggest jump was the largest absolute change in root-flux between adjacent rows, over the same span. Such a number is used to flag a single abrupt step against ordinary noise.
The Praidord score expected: 3.21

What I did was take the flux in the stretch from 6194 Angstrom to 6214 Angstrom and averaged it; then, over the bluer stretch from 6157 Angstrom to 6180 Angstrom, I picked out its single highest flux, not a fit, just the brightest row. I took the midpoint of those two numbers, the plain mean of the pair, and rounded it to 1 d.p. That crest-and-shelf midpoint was 13.5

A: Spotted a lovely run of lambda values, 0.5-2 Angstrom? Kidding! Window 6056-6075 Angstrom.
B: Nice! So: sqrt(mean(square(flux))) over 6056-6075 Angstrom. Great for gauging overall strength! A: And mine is 13.9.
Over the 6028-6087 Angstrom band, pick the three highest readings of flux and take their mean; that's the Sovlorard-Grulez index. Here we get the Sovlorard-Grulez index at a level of 14.5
